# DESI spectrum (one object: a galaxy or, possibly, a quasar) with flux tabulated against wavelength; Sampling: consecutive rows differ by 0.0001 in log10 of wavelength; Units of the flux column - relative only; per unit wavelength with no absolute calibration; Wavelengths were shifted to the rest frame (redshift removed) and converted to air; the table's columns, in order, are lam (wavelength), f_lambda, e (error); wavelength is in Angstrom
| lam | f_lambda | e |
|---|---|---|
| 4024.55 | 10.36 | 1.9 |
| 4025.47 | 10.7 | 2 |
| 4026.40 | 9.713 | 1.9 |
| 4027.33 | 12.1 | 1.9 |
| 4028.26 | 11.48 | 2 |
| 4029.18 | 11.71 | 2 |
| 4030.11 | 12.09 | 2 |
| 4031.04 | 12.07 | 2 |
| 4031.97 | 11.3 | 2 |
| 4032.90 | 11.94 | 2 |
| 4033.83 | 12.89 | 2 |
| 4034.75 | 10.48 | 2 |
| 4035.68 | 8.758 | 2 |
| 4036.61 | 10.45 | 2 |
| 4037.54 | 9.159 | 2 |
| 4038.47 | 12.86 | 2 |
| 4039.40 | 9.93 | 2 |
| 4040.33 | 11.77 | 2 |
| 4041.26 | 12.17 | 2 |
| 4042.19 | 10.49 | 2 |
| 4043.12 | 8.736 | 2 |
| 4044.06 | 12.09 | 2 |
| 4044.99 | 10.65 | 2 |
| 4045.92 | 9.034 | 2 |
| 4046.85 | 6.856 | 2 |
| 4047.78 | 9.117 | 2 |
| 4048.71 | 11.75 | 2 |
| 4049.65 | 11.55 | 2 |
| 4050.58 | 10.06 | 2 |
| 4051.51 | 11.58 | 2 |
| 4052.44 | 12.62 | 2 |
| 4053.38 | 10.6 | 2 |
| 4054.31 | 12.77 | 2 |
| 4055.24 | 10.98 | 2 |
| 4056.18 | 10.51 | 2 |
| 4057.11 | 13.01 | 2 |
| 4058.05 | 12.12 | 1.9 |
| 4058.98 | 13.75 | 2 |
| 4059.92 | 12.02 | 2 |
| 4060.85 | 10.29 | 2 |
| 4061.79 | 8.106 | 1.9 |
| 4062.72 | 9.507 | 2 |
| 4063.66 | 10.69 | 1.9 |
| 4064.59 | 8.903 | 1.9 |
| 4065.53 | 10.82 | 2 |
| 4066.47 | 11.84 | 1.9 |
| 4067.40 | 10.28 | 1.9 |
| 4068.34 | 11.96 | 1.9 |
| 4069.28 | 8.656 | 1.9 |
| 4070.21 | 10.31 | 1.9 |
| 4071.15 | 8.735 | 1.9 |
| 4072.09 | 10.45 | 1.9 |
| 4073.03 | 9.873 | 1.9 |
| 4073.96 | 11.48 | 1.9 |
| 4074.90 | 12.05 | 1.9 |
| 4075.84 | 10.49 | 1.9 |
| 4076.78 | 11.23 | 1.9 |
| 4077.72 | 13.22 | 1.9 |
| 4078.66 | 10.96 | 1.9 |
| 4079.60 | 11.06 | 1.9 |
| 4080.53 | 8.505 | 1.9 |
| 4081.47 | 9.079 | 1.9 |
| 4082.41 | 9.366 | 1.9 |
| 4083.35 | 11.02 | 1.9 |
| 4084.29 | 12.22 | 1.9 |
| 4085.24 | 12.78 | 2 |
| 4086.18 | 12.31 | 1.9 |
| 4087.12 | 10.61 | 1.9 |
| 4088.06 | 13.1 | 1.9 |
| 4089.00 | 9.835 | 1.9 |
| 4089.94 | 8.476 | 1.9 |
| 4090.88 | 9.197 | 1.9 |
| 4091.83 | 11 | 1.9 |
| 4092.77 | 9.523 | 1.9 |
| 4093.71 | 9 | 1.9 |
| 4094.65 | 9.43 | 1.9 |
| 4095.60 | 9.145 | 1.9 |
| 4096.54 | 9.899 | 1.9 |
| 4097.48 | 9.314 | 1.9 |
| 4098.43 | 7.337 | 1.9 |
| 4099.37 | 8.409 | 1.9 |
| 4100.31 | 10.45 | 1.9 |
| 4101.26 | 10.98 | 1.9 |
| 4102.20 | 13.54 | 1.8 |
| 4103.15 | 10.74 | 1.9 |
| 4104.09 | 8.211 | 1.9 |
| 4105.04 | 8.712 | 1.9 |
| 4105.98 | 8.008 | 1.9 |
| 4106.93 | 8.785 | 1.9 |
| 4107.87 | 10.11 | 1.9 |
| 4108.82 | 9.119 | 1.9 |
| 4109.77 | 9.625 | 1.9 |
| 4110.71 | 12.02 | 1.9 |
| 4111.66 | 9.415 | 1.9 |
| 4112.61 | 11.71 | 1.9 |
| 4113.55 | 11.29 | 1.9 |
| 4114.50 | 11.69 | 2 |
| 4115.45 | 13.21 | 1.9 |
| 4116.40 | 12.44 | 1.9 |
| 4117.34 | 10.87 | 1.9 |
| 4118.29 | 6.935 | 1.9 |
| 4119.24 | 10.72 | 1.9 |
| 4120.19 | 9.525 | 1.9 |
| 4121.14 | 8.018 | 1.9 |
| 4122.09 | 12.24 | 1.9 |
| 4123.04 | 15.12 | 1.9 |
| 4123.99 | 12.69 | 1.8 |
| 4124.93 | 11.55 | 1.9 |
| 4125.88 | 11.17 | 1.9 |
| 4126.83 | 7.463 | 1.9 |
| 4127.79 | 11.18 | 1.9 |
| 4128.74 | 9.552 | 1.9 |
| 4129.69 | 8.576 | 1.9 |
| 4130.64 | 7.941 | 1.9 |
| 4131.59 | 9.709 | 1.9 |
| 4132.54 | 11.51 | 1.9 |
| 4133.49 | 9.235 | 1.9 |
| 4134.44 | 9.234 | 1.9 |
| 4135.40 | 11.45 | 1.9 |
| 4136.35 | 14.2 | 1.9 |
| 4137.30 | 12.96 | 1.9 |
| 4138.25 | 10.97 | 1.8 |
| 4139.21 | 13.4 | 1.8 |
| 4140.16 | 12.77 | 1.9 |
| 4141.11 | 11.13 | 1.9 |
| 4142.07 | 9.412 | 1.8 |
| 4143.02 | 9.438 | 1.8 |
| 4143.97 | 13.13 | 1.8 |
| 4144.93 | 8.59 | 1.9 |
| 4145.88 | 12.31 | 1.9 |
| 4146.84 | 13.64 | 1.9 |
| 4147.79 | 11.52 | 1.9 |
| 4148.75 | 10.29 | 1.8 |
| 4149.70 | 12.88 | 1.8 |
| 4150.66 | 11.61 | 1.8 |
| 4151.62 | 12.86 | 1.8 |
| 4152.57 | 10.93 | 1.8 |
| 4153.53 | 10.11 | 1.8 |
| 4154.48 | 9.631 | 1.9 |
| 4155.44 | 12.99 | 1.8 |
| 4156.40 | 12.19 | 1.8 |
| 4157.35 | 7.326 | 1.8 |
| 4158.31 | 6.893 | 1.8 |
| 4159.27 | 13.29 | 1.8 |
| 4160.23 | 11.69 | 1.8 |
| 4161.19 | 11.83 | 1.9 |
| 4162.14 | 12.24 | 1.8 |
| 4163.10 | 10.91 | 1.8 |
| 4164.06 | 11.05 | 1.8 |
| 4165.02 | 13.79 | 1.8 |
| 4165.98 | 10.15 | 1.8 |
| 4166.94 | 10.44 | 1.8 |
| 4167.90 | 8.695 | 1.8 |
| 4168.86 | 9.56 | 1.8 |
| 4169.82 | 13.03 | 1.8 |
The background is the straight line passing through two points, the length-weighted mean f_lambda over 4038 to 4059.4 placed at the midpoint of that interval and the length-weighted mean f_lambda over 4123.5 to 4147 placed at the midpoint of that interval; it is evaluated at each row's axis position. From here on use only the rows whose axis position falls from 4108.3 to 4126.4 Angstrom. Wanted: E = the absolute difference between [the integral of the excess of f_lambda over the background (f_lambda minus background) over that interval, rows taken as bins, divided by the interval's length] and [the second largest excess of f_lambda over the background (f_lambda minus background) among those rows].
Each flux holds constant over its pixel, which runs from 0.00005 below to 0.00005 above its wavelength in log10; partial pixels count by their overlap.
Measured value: 2.2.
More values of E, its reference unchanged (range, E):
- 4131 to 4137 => 0.6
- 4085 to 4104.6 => 3.0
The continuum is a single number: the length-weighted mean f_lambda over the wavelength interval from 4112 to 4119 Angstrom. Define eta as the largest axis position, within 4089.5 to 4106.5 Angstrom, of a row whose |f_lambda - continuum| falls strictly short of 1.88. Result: 4103.15 Angstrom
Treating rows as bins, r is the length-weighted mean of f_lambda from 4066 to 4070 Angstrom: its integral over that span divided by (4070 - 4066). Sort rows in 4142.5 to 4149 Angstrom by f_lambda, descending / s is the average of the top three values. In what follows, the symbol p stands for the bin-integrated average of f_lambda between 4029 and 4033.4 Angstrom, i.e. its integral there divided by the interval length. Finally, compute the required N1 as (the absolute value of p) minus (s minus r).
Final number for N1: 9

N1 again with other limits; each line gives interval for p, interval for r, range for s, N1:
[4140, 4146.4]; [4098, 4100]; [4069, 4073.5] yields 9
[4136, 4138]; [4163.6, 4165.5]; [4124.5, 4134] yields 14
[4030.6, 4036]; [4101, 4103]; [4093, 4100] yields 14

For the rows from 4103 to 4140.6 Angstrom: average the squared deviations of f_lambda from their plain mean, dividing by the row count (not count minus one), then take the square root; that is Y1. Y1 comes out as 1.93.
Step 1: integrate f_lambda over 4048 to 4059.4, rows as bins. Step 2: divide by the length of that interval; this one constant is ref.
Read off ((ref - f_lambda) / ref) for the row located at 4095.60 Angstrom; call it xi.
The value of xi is 0.22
